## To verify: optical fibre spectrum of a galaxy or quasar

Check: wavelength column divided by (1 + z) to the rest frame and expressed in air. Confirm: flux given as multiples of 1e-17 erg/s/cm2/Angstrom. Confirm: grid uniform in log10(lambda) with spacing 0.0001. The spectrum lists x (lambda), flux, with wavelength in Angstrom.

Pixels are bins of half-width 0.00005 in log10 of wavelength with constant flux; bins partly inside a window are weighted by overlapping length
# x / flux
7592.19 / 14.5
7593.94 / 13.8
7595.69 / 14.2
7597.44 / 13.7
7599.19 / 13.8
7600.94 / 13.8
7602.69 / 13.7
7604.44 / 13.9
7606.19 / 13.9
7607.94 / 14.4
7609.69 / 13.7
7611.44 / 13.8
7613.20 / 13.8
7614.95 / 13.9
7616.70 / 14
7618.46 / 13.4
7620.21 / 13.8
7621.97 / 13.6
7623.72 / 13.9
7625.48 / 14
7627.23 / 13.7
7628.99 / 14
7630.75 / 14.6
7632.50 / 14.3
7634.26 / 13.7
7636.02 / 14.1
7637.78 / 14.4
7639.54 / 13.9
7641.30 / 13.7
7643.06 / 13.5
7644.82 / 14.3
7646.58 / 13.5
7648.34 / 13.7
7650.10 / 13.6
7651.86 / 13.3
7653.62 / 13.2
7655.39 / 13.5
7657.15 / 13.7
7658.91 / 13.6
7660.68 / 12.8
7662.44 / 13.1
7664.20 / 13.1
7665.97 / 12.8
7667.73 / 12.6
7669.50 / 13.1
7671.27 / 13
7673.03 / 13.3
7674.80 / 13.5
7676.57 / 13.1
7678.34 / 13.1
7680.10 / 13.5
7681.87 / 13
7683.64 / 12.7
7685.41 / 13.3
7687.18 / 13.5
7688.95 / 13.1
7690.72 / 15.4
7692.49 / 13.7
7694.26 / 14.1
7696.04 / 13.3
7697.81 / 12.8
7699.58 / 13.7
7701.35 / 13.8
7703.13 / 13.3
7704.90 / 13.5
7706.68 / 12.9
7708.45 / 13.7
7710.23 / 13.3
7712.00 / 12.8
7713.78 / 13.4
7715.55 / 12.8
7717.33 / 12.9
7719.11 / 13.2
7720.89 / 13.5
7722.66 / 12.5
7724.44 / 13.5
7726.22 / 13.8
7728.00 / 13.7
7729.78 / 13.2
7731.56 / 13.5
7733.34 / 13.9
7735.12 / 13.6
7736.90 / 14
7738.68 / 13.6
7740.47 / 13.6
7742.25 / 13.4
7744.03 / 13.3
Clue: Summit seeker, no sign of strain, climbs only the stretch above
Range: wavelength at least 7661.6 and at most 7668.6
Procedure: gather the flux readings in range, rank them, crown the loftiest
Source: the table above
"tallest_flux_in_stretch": 13.1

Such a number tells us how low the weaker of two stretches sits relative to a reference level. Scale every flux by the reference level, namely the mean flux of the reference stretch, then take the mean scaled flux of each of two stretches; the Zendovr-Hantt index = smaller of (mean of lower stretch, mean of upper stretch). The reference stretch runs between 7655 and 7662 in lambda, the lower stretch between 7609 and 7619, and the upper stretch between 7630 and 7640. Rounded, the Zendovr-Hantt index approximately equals 1.03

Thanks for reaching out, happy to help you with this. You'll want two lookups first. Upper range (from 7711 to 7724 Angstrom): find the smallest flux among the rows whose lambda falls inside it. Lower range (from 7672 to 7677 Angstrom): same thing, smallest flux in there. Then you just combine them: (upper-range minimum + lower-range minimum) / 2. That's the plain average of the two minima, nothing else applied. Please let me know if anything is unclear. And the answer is 12.8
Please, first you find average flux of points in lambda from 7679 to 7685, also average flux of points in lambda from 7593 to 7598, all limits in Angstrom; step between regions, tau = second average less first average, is 0.8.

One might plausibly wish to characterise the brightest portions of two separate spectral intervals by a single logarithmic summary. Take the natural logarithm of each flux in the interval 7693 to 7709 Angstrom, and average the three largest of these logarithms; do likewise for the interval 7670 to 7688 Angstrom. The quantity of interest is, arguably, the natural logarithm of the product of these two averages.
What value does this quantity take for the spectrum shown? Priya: 1.92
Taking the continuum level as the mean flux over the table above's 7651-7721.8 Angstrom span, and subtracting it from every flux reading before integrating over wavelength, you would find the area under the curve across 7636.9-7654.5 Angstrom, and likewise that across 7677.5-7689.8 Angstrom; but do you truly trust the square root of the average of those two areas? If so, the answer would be 1.7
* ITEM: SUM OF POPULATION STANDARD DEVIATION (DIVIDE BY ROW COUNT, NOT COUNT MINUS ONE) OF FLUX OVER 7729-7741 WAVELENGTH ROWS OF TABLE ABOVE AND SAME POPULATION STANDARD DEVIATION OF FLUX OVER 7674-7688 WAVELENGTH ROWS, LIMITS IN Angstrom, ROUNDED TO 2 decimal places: 0.51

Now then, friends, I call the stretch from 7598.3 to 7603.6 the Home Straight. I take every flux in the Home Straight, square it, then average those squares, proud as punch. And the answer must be 190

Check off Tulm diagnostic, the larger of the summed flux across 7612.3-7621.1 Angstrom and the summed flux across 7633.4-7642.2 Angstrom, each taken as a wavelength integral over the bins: 123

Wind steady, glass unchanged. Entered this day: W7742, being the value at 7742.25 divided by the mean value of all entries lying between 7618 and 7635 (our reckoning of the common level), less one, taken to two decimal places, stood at -0.04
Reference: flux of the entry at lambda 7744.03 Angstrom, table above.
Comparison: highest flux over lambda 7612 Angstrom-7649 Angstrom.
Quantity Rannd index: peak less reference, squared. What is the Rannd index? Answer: 1.7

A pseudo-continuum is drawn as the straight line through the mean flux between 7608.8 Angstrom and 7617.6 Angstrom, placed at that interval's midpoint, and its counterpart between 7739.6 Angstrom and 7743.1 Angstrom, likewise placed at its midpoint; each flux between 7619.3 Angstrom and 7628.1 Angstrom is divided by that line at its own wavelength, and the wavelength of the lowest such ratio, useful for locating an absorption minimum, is 7621.97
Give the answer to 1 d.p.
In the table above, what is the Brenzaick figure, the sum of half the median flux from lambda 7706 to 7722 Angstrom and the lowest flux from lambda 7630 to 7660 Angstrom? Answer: 19.8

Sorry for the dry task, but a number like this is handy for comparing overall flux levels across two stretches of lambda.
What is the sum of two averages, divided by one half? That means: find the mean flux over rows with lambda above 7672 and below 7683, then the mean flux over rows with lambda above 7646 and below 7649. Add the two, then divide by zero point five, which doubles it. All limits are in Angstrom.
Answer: 53.7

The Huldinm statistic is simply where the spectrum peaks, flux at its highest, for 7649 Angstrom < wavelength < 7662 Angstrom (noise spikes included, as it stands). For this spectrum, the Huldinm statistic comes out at 7657.15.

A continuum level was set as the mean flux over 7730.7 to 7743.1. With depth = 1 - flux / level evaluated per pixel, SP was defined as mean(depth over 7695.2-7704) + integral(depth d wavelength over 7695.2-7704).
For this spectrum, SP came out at 0.20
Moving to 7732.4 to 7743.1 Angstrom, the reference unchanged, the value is -0.02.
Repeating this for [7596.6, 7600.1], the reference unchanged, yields -0.03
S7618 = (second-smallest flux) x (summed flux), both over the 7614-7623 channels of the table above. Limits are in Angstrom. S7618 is 934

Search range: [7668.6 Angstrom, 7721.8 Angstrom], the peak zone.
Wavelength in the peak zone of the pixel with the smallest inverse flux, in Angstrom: 7690.72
